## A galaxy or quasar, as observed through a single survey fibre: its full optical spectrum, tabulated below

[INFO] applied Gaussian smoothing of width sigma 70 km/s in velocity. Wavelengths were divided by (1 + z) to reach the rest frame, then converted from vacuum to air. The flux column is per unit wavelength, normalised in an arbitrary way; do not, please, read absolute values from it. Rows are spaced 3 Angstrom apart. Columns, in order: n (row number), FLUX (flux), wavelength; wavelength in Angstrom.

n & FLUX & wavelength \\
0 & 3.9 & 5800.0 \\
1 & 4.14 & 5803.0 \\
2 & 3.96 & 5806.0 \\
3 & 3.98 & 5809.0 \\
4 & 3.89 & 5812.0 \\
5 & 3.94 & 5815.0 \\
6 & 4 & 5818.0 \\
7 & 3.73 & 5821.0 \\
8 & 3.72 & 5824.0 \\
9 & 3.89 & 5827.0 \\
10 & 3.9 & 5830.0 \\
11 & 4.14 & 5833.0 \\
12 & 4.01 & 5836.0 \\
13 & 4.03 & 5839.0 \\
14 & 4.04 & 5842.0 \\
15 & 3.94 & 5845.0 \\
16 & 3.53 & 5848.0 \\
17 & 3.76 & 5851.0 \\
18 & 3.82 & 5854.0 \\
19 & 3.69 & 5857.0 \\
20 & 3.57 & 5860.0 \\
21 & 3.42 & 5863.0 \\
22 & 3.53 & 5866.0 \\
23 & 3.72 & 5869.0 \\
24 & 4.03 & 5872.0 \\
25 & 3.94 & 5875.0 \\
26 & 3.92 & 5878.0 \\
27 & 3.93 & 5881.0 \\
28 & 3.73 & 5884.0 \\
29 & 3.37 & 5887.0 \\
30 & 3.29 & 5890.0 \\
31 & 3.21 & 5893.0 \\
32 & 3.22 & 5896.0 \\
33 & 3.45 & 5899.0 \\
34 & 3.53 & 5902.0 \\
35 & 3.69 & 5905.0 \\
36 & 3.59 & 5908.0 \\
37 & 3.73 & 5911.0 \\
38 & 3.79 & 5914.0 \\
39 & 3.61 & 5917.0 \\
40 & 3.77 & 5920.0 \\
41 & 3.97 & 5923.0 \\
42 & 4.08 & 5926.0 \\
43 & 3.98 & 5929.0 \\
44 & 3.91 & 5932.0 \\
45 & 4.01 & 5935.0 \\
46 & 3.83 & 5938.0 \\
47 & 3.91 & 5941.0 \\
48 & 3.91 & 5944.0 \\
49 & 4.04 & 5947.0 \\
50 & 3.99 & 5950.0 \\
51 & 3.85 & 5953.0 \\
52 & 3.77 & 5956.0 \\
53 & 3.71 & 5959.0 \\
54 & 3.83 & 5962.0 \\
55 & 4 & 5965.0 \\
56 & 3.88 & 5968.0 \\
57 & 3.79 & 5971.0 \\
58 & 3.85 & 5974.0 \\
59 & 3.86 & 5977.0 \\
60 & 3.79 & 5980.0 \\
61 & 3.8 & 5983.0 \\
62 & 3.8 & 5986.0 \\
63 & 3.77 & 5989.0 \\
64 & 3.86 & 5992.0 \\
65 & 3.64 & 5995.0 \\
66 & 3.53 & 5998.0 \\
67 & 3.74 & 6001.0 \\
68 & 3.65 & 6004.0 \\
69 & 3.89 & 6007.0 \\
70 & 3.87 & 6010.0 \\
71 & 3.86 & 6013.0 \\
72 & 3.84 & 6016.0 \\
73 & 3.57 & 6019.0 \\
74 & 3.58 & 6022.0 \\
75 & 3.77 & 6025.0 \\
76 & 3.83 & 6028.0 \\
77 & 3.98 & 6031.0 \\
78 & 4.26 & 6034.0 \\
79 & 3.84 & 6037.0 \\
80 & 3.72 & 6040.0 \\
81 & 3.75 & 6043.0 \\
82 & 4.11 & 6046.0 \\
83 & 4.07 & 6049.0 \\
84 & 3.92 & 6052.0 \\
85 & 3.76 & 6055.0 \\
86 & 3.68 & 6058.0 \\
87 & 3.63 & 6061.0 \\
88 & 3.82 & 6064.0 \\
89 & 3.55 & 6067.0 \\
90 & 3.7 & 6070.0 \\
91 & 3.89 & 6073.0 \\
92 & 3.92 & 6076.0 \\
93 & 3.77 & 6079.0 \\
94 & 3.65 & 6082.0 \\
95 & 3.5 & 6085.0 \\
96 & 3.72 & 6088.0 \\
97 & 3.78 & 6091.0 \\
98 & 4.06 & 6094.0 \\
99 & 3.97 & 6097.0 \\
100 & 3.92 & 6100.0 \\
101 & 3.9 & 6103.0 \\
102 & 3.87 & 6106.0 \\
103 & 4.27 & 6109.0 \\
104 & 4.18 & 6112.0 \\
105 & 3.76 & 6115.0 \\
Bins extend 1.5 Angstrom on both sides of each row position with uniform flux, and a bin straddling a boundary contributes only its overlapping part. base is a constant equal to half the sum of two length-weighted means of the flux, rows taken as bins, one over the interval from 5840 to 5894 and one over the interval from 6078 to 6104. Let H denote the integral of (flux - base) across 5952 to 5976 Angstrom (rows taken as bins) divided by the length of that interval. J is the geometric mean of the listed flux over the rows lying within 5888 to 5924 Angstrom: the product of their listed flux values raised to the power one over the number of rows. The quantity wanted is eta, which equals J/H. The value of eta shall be 43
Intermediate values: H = 0.082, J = 3.56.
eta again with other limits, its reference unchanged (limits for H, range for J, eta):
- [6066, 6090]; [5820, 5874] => -107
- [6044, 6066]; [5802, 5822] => 42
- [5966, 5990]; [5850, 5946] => 53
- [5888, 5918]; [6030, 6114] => -16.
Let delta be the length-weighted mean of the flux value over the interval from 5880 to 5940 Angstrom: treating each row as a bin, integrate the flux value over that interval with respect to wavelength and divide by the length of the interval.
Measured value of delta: 3.68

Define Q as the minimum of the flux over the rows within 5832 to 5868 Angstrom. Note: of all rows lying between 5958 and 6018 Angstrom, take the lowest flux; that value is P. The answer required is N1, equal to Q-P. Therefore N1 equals -0.11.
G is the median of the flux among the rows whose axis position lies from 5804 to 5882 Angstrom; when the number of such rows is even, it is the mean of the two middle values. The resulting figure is 3.91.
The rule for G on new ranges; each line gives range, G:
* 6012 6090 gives 3.77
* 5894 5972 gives 3.83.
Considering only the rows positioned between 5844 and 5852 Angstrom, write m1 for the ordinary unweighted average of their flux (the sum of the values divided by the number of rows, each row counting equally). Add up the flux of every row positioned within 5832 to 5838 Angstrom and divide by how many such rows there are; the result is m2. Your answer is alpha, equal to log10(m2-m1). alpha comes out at -0.48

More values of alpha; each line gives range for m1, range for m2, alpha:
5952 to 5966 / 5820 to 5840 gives -1.07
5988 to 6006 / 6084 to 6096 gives -1.18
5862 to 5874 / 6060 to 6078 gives -1.12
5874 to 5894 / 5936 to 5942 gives -0.61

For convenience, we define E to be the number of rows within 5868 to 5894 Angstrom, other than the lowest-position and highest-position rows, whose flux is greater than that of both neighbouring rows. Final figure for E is 2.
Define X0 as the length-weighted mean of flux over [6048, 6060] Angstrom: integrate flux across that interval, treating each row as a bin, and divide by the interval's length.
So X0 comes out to 3.84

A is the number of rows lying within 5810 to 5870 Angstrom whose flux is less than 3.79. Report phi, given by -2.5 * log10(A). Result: -2.39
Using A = 9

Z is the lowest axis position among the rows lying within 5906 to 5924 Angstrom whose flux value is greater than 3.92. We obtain 5923.0 Angstrom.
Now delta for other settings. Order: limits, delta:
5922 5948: 3.96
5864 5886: 3.81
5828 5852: 3.92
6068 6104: 3.81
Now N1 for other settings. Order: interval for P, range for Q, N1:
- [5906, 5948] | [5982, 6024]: -0.06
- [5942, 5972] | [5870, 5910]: -0.50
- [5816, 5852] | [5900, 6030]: 0.00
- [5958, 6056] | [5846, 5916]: -0.32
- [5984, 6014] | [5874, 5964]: -0.32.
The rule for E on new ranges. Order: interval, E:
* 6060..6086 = 2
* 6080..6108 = 1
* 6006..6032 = 0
